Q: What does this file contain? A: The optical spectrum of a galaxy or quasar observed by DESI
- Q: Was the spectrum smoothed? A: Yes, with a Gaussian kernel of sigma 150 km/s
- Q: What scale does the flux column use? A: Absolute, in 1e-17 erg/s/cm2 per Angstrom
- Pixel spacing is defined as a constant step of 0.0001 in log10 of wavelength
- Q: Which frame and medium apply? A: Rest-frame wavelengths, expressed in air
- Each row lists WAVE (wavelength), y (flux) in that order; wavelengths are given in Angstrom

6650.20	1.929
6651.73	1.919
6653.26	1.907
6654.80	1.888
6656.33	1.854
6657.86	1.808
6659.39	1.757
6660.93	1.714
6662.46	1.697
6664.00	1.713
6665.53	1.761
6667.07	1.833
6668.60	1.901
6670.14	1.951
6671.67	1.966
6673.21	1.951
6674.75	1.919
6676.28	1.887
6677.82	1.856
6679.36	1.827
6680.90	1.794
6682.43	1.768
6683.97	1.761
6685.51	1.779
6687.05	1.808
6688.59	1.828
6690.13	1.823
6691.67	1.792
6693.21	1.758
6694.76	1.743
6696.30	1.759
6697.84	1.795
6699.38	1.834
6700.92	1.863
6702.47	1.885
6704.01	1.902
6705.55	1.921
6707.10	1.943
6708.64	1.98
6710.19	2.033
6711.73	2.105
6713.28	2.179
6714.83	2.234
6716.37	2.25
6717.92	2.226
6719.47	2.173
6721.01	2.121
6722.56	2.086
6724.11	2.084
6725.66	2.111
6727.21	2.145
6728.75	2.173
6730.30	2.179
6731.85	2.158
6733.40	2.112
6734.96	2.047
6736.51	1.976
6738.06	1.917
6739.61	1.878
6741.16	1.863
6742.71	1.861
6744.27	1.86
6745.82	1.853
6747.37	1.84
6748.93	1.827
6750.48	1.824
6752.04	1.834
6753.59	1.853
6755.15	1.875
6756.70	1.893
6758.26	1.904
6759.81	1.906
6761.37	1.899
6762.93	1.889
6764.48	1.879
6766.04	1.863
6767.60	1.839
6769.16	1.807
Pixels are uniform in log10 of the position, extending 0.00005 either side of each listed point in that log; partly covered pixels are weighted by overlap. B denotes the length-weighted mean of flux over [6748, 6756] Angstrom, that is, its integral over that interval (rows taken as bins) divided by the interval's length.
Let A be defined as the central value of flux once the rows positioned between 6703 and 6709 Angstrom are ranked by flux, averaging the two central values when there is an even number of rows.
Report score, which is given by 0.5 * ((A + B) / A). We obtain 0.98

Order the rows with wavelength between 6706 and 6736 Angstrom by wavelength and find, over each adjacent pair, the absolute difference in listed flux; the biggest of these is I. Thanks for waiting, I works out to 0.074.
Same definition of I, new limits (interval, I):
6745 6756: 0.022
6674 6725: 0.074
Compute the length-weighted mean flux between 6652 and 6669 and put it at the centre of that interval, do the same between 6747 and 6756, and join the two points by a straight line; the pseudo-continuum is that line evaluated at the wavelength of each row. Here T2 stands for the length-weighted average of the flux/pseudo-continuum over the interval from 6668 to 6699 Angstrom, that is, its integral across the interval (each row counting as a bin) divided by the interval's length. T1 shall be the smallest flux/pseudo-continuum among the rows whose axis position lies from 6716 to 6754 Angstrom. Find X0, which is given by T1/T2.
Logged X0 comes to 0.98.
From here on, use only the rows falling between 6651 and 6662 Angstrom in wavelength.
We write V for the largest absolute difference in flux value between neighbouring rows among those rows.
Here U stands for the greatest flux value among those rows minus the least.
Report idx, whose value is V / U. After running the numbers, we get 0.25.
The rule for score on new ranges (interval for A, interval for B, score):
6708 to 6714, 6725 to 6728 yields 1.02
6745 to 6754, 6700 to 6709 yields 1.02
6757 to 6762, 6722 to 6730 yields 1.06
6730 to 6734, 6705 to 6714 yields 0.97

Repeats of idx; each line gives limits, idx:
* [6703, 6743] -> 0.19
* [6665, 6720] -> 0.15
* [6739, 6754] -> 0.35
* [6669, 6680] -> 0.23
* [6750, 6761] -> 0.27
